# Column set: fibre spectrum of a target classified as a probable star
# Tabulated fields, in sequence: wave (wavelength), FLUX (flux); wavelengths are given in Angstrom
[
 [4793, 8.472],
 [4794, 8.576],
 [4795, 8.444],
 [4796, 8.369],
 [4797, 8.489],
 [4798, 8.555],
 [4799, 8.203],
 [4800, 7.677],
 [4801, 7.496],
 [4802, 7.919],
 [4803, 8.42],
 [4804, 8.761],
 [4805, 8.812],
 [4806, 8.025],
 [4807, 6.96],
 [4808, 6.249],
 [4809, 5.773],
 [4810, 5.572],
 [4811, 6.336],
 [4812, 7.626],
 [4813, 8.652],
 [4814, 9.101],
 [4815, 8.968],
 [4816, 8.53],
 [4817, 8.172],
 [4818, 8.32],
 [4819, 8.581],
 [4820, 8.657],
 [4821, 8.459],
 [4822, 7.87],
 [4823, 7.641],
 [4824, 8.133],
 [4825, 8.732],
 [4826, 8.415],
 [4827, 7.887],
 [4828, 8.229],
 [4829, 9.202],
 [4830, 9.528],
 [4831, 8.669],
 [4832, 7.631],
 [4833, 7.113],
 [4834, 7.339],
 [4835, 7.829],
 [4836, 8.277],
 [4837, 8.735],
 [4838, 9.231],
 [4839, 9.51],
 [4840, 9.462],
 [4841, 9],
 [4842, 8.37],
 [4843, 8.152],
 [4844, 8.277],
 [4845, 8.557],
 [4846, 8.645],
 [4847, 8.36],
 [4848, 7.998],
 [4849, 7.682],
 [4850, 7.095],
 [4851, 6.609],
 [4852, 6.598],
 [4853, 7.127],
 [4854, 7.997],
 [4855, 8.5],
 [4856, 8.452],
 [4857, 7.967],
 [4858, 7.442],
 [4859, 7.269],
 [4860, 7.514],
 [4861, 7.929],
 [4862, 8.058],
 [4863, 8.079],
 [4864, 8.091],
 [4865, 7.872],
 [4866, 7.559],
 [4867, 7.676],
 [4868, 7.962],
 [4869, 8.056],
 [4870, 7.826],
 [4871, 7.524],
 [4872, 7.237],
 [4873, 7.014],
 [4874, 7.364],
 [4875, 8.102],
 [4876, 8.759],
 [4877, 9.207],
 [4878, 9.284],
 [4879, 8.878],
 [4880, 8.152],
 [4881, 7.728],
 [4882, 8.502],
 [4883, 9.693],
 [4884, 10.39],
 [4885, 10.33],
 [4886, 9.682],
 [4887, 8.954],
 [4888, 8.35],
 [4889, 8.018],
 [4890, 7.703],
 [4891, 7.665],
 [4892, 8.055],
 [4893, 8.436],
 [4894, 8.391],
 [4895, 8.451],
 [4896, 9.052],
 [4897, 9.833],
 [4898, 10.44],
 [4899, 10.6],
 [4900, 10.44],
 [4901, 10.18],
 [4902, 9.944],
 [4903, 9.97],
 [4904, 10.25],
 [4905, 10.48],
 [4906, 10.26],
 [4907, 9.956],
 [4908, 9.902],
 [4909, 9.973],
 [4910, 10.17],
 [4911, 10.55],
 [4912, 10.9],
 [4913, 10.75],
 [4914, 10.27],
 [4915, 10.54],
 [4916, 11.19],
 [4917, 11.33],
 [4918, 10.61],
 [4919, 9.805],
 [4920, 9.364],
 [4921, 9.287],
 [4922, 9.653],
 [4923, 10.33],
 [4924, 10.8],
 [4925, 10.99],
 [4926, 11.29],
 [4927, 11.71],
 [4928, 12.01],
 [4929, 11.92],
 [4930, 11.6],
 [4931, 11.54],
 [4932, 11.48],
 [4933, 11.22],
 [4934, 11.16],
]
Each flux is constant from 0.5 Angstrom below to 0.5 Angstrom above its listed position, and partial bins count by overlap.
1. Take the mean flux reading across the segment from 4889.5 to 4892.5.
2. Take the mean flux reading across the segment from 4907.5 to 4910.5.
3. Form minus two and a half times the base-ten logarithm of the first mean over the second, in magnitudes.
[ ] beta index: 0.27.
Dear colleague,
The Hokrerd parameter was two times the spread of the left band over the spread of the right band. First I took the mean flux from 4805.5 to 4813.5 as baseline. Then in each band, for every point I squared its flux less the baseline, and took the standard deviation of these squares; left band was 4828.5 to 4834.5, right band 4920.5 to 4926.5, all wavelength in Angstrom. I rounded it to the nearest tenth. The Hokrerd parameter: 1.1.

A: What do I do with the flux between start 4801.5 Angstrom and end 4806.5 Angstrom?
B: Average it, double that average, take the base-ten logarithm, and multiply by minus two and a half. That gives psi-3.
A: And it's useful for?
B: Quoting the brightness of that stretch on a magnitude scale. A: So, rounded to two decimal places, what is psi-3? -3.06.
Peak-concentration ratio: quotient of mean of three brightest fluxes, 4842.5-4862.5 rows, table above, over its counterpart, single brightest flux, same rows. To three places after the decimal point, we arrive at 0.991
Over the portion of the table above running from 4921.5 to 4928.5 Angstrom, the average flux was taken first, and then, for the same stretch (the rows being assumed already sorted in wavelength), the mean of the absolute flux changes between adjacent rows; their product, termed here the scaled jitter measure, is 4.3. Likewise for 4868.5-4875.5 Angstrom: 2.7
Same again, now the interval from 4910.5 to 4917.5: 3.7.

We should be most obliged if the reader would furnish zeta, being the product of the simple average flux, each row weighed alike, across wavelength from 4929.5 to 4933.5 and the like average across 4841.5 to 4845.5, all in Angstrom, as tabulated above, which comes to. 96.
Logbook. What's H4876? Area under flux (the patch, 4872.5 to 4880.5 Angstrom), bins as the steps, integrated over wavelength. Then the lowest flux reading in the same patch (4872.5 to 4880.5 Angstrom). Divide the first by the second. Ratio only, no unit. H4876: 10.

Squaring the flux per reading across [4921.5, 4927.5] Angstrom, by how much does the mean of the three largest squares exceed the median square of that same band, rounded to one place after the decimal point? 9.7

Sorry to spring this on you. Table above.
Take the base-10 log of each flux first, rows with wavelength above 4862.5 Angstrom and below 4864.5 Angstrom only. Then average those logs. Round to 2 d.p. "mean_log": 0.91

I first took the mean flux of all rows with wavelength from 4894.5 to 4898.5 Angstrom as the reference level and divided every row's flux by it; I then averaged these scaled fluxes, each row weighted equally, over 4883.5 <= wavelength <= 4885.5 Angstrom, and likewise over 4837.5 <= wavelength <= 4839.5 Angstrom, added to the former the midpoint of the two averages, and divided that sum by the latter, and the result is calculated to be 2.16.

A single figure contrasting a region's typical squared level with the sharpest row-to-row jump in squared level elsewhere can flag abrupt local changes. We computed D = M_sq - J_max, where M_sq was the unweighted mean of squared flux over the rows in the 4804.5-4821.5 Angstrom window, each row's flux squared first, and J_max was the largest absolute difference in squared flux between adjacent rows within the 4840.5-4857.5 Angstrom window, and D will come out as 49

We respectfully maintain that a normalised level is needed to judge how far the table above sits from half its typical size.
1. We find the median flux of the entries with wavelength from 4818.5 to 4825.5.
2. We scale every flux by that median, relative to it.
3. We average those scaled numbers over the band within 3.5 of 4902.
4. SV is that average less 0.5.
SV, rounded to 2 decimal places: 0.71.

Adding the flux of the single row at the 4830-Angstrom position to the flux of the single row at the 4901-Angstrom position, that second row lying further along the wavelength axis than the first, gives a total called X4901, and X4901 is 19.7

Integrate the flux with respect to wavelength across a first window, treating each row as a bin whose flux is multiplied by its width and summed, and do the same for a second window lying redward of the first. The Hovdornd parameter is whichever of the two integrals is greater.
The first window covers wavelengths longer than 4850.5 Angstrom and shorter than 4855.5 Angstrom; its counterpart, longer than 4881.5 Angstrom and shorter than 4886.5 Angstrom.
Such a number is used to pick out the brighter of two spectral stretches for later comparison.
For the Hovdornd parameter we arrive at 49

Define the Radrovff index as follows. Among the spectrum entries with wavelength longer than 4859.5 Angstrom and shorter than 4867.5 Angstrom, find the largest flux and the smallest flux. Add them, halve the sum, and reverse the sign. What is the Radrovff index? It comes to -7.8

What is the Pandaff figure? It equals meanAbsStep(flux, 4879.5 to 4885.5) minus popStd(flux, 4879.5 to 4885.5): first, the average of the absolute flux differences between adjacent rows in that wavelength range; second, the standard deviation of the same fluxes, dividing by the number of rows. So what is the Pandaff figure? -0.42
